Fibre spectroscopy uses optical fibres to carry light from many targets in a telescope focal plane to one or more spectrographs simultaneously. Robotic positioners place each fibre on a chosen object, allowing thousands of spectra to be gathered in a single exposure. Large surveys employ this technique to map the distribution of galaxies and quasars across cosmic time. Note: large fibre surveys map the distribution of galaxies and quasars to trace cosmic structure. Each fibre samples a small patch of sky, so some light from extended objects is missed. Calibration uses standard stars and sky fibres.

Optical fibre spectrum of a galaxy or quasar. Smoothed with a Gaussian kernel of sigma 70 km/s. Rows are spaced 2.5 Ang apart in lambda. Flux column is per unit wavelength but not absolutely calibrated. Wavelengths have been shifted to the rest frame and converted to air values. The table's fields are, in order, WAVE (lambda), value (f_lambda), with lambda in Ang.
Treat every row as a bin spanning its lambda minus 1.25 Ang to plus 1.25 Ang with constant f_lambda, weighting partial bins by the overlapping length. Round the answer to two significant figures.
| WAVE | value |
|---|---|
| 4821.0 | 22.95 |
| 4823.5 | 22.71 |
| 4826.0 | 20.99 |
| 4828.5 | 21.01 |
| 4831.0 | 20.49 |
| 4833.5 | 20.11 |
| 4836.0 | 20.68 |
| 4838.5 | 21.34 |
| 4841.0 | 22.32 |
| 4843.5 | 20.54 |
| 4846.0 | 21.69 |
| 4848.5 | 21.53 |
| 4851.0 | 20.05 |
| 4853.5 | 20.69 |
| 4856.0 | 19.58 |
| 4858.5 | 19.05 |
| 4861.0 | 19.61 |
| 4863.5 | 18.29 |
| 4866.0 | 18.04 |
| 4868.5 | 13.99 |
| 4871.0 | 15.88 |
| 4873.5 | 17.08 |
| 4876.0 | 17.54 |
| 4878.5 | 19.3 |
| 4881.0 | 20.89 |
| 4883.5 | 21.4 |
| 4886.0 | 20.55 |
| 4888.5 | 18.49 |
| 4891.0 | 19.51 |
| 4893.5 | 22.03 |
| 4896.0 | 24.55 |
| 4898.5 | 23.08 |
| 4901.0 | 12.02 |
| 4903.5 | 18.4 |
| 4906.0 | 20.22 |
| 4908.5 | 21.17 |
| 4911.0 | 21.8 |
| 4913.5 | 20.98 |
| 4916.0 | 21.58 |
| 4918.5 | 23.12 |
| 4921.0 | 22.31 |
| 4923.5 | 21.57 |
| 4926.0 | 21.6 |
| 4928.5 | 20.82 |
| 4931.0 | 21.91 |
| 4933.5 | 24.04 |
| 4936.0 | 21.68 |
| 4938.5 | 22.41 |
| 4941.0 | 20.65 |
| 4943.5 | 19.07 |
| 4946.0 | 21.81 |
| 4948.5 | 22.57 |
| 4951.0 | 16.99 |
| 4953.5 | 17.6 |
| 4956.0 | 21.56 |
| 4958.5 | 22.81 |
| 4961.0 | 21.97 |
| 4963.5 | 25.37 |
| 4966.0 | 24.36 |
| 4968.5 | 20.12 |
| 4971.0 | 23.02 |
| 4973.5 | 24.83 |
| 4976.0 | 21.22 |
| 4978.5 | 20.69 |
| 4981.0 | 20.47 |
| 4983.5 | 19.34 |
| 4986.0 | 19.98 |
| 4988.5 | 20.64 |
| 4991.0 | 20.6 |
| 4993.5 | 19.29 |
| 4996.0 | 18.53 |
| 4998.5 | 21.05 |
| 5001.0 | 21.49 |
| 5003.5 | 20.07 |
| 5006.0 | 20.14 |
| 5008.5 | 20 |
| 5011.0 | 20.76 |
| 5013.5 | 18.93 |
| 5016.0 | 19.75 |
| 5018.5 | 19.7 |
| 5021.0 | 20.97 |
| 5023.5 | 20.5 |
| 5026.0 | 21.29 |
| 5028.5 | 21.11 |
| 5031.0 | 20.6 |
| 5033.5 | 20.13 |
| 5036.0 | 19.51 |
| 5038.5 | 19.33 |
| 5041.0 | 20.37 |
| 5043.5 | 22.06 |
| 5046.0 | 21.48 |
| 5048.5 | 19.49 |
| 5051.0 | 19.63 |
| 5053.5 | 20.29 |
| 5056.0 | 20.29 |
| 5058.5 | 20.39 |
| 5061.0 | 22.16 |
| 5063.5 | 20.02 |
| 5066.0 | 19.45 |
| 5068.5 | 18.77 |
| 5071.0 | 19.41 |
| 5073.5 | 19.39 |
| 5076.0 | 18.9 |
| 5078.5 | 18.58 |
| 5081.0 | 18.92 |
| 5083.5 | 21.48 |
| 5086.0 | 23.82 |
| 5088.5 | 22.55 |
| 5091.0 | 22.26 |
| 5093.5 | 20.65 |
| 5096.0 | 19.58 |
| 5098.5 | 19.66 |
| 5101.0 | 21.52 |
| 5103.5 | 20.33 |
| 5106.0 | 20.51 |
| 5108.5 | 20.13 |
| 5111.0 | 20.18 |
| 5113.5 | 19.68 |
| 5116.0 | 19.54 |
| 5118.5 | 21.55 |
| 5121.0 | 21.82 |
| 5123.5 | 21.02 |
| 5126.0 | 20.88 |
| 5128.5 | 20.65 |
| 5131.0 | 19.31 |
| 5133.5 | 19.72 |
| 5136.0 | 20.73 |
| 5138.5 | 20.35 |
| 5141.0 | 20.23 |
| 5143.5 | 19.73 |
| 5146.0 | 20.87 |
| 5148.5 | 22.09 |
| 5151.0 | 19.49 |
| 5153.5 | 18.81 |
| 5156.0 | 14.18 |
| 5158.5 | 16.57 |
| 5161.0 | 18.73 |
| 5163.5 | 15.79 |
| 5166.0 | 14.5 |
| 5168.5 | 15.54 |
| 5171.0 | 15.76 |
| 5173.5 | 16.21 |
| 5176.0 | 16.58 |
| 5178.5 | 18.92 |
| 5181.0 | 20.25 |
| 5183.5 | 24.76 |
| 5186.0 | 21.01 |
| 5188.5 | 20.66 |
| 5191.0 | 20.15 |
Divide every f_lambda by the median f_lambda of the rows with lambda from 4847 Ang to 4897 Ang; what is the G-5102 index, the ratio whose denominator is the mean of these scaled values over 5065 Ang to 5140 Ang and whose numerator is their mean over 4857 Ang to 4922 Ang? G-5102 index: 0.96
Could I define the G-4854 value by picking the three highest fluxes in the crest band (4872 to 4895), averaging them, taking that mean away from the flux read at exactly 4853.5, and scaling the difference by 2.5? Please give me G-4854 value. -2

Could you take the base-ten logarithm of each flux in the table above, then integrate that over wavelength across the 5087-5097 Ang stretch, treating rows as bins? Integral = 13.3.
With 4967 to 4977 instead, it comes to 13.5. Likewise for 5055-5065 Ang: 13.2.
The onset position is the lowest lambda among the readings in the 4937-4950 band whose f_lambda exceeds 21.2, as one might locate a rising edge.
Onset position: 4938.5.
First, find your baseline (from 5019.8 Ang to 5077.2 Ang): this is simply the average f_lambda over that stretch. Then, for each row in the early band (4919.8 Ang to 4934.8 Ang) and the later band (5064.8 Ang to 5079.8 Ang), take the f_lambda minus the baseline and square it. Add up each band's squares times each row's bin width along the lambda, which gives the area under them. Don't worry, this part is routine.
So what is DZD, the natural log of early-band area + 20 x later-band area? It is 6.2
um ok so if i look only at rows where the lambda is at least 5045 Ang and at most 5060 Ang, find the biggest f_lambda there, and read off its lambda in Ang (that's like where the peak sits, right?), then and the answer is 5046.0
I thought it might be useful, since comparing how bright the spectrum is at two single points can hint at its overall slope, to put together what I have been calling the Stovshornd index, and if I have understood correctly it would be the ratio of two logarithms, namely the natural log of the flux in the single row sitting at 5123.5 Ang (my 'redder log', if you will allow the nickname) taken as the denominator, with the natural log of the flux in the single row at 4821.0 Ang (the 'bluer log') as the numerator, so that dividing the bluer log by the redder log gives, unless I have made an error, 1.03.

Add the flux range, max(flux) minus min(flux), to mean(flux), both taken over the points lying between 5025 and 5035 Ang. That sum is 21.9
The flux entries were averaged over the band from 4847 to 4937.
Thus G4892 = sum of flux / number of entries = 20.12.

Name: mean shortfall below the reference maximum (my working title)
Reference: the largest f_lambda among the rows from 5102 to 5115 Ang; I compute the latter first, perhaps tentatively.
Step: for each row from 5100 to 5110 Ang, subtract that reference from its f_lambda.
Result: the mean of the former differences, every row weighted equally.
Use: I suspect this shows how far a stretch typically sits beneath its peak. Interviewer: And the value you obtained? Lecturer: 0.1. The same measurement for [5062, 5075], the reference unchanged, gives -1.1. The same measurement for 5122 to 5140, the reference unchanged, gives -0.1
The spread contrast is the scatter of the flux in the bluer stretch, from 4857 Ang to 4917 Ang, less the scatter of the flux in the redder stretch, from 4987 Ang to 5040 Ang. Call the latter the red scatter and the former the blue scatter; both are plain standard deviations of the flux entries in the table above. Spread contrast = 2.0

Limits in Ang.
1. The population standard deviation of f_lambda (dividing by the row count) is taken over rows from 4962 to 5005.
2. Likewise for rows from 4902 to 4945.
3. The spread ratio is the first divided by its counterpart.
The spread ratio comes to 1.5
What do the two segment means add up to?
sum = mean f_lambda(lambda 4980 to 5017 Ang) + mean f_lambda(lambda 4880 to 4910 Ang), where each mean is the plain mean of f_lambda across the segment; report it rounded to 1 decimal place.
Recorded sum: 40.3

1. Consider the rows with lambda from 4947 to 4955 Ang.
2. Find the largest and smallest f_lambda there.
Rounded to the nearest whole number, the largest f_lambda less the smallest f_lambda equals 6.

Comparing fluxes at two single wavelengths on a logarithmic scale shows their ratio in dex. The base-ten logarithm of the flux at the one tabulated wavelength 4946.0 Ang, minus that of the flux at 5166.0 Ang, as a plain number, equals 0.18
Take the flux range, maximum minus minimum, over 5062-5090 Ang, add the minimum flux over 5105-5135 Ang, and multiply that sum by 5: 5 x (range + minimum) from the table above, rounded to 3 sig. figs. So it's 123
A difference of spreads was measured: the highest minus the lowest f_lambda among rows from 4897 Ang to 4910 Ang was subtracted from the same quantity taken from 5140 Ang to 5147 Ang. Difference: -9.9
